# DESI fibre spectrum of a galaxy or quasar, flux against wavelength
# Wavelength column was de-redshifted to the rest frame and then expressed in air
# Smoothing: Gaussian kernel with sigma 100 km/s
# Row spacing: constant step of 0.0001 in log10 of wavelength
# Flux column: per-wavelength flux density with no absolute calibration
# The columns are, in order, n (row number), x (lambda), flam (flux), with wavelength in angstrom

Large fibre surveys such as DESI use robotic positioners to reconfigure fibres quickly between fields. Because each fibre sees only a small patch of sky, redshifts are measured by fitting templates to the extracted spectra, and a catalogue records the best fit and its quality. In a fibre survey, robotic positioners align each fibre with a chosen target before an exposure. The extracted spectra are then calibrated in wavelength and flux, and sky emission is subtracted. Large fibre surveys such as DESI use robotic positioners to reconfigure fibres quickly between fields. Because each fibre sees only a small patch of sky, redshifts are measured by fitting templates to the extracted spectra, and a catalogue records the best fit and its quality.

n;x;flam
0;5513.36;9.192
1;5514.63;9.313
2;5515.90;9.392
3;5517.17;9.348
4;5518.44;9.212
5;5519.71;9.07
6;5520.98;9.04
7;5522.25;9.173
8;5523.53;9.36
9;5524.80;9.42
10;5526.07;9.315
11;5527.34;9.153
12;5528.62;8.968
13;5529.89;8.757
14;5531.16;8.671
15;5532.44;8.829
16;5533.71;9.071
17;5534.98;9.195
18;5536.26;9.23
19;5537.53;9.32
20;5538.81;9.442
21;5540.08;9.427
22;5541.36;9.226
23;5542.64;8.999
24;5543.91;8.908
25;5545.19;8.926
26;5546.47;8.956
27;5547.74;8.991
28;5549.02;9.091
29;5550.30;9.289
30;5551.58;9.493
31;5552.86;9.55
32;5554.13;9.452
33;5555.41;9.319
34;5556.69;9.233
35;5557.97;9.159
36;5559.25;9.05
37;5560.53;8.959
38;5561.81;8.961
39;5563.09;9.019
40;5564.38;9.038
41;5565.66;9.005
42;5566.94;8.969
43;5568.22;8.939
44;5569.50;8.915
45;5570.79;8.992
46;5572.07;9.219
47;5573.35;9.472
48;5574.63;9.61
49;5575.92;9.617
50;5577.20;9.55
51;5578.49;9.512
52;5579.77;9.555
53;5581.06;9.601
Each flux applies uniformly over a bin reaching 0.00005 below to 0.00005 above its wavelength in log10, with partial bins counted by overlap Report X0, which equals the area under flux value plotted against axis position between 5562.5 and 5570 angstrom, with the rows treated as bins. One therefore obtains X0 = 67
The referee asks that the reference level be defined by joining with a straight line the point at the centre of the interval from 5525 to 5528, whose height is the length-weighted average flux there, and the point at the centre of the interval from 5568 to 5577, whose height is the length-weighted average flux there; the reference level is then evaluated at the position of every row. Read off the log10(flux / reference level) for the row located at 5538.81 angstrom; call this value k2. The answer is 0.0084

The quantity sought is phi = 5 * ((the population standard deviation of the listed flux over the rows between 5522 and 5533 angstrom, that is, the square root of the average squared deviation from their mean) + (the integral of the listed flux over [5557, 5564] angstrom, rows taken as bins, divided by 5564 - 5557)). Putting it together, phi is 46.4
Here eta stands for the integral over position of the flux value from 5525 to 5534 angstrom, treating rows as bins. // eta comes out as 80.9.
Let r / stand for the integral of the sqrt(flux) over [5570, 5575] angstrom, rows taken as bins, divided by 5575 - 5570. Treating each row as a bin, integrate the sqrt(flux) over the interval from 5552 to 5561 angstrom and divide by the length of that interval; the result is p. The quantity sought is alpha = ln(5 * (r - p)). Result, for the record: -3.5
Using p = 3.04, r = 3.05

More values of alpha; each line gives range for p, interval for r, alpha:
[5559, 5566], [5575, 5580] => -0.8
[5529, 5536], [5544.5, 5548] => -3.8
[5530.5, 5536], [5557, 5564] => -3.0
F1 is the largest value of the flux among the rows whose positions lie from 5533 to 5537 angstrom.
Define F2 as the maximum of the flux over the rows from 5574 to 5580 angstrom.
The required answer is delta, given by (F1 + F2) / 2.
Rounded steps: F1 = 9.23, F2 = 9.617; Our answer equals 9.42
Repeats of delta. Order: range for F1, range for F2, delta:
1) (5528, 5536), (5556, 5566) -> 9.21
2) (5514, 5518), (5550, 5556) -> 9.47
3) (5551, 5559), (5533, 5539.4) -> 9.50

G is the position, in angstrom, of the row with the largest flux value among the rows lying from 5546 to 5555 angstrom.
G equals 5552.86 angstrom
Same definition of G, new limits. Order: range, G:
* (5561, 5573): 5572.07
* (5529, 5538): 5537.53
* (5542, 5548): 5542.64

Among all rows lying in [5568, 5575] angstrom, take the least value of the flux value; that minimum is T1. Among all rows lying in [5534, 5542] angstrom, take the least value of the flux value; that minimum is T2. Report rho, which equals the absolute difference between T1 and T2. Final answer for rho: 0.28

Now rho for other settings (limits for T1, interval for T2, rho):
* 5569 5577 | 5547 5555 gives 0.08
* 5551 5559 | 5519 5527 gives 0.12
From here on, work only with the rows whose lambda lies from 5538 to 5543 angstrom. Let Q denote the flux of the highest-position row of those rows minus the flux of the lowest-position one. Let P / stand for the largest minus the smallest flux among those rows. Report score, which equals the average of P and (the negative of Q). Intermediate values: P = 0.44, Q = -0.4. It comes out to 0.44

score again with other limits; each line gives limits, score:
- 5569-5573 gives 0.00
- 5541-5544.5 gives 0.32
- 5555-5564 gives 0.33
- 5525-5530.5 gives 0.56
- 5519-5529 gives 0.28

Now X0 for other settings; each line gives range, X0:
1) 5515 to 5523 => 74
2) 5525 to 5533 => 72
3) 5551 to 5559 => 75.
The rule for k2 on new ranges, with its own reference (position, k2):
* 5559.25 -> -0.0106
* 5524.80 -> 0.0078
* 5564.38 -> -0.0114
